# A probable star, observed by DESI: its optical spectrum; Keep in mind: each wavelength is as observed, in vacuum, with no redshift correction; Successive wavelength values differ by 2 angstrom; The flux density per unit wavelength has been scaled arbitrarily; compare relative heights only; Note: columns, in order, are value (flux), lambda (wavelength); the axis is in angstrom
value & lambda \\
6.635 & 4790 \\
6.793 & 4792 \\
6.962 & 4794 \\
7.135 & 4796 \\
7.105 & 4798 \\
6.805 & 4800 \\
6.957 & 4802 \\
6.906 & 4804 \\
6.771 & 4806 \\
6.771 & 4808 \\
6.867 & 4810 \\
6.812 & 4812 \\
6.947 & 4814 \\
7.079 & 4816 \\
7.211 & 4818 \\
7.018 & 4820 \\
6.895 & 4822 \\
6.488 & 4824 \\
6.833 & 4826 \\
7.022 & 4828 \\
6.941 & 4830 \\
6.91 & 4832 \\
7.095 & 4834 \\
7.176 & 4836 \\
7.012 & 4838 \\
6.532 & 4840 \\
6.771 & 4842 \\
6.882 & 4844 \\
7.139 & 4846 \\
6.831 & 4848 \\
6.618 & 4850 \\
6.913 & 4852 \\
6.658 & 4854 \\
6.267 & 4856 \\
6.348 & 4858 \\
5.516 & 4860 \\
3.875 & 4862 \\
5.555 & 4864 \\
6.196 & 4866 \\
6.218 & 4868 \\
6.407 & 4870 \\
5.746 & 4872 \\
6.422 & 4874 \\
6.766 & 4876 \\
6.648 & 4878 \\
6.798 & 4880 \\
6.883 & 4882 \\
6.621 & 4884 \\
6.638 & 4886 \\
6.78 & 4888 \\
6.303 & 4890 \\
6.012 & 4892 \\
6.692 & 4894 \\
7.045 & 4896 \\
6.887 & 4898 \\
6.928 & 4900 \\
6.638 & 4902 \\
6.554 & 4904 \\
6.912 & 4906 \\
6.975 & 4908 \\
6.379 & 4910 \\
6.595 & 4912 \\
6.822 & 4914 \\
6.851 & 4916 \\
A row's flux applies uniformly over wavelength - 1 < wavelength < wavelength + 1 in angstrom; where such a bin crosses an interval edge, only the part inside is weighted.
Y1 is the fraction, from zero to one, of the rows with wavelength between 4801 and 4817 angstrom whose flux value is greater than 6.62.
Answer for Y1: 1.00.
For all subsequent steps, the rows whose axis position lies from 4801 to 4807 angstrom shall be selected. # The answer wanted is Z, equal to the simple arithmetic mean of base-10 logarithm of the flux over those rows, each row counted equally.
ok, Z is 0.837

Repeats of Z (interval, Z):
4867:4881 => 0.808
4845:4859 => 0.825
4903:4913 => 0.825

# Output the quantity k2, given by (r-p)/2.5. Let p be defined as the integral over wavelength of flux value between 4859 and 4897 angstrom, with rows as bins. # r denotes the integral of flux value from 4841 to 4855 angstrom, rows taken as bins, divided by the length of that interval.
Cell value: -93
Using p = 238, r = 6.83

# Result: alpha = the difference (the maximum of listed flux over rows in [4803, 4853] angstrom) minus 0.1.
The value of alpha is 7.11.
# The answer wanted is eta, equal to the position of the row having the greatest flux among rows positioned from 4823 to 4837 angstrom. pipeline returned 4836 angstrom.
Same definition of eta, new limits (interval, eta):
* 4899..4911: 4908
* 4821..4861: 4836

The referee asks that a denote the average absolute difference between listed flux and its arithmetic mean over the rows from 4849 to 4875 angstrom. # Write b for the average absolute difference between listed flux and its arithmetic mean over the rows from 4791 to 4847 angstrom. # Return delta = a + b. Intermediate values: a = 0.54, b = 0.13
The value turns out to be 0.68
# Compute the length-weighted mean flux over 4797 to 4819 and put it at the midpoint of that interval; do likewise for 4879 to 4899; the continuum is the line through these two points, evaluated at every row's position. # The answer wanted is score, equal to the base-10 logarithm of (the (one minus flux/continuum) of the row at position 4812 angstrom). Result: -1.82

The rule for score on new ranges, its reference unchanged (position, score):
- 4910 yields -1.48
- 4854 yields -1.74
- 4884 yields -2.04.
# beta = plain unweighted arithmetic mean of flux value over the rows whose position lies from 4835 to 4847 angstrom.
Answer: 6.9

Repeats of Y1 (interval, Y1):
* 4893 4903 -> 1.00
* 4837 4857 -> 0.70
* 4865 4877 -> 0.17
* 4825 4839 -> 1.00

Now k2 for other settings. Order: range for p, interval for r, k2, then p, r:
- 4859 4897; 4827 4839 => -92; 238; 7.03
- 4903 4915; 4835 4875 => -30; 80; 6.35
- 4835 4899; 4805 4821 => -163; 414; 6.93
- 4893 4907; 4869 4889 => -35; 95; 6.57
